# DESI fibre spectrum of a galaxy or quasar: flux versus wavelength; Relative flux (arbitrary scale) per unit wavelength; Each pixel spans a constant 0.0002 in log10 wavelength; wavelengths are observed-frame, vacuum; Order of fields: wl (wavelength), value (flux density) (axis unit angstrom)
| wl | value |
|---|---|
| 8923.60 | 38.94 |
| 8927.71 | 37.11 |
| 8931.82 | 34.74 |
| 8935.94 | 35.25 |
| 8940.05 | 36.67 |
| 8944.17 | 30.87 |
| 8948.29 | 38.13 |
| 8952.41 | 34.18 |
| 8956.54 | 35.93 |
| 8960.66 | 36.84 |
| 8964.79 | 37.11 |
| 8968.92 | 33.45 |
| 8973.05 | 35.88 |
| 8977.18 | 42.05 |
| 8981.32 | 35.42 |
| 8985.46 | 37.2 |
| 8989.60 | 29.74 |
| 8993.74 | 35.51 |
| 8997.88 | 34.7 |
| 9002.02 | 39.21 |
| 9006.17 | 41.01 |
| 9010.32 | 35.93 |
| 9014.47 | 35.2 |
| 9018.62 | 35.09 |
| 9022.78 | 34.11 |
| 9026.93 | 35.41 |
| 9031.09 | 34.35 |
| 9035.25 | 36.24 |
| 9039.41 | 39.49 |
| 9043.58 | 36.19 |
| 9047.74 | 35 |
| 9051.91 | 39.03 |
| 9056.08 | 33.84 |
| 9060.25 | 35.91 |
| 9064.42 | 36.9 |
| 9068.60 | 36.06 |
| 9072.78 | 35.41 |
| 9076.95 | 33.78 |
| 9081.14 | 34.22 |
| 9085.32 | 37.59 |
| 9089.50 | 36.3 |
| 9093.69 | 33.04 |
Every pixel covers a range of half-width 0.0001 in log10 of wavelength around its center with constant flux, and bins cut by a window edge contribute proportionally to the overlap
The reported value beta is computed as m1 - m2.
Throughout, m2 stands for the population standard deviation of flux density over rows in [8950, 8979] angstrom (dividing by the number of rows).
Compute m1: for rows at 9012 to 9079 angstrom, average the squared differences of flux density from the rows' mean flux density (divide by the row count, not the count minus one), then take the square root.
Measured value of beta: -1.0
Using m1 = 1.6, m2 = 2.58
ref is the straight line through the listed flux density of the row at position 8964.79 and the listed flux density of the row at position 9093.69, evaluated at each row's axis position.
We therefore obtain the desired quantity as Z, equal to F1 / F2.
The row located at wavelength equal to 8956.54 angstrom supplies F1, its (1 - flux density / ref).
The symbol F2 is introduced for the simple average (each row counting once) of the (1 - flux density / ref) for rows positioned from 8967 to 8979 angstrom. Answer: -4.9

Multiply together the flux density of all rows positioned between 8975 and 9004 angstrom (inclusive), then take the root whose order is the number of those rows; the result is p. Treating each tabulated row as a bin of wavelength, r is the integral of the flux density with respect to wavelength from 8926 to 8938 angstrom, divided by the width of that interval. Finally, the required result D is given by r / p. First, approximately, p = 36.1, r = 35.7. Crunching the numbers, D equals 0.99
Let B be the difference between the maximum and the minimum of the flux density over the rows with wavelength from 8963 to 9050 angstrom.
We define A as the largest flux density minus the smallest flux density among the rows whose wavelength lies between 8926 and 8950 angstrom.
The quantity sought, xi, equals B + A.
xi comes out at 19.6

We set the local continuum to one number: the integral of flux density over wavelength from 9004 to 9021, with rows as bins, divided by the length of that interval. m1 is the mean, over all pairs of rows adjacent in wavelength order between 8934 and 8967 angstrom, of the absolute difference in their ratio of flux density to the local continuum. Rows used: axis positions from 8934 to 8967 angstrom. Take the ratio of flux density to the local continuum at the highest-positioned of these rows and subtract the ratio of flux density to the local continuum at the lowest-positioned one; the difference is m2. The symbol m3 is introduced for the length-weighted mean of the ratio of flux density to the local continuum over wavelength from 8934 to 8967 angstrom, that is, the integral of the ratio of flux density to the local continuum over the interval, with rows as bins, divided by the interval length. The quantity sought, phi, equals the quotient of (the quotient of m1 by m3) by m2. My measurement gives 1.7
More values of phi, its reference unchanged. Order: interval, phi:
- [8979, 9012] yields 7.8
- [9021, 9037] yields 0.7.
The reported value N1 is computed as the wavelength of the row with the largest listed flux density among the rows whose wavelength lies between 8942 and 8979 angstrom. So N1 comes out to 8977.18 angstrom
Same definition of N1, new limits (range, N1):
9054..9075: 9064.42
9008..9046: 9039.41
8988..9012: 9006.17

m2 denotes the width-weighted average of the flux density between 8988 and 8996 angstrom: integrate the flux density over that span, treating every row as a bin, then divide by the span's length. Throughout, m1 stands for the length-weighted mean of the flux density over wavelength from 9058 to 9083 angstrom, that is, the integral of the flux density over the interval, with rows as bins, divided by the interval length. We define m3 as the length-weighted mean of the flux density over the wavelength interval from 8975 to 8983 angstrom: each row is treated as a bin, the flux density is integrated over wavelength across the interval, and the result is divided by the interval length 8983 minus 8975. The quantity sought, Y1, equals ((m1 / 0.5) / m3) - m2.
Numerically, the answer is -31.0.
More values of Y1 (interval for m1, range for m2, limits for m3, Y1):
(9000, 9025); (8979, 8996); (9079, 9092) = -32.5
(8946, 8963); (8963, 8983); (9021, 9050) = -34.8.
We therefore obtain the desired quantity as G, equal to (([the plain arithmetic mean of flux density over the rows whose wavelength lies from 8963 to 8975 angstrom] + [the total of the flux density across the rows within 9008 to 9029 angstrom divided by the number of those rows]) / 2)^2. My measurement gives 1247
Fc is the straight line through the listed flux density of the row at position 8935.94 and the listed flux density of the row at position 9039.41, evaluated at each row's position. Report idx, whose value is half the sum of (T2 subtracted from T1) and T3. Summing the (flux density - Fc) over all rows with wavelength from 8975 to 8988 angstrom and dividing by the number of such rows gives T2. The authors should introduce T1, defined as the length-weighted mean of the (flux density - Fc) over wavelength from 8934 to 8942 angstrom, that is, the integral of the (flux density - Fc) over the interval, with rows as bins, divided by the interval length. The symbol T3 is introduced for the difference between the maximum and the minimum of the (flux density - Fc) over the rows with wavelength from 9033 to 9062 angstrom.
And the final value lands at 2.9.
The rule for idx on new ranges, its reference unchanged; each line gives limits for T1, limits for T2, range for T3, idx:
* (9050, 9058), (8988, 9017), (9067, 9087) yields 0.9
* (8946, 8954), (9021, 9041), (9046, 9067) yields 4.4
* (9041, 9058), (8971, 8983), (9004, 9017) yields 0.8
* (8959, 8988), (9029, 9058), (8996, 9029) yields 5.4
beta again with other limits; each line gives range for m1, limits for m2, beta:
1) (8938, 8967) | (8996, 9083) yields 0.3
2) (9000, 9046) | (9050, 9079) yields 0.5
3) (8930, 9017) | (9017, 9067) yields 1.0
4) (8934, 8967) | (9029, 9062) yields 0.2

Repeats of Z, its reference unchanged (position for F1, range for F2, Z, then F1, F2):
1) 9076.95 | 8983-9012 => 1.7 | -0.01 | -0.004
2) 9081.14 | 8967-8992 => -0.8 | -0.02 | 0.028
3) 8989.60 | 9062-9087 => -3.0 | 0.18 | -0.060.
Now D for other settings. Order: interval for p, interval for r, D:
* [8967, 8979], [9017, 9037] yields 0.95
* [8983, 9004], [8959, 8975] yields 1.02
